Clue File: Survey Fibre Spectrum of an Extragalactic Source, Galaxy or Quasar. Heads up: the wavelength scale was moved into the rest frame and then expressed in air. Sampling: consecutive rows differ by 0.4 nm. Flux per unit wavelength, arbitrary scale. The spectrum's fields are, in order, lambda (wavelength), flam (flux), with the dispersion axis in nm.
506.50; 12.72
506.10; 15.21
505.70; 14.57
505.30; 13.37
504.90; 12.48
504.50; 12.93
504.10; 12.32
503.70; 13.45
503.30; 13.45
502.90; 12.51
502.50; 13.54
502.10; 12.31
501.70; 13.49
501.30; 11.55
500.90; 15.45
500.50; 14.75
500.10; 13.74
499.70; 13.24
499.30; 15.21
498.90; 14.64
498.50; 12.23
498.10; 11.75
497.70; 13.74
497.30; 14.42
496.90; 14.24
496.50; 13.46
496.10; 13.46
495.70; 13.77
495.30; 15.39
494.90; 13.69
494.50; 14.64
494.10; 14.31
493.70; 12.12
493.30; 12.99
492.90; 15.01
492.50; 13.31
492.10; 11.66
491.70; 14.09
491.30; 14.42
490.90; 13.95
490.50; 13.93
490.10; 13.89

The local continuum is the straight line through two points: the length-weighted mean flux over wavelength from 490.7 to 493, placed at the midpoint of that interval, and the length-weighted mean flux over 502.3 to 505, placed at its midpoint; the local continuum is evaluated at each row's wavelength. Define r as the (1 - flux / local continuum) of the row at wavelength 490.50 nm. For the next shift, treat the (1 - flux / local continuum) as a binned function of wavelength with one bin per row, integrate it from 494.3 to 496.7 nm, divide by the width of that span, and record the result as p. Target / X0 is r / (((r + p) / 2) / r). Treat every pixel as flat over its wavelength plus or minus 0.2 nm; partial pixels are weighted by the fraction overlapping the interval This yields 0.00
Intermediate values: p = -0.04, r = -0.01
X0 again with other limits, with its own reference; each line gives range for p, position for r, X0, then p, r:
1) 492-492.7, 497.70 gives 0.04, 0.08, -0.03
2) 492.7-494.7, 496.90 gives -0.10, -0.02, -0.06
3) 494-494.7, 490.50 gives 0.00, -0.07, -0.01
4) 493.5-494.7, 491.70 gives -0.04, -0.01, -0.03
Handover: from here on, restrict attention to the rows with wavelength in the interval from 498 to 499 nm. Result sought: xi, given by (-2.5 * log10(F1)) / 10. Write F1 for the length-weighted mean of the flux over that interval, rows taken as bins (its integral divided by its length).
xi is -0.277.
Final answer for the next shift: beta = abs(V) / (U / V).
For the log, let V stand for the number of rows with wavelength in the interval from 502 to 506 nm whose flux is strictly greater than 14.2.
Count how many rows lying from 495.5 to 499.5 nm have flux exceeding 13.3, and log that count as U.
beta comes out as 0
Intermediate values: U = 8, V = 1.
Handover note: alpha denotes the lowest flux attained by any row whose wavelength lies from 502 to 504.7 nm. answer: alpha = 12.31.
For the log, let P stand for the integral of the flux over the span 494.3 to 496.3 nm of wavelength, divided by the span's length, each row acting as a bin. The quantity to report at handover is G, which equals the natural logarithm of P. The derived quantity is 2.65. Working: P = 14.2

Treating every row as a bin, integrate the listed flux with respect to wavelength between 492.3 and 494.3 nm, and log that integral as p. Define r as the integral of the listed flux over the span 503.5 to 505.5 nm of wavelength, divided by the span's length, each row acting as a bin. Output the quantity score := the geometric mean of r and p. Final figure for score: 18.7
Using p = 27.1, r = 12.9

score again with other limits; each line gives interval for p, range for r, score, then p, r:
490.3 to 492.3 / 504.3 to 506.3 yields 19.3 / 27.2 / 13.7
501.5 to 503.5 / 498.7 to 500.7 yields 19.3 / 26.1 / 14.3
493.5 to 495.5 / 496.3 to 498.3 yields 19.5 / 28.1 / 13.5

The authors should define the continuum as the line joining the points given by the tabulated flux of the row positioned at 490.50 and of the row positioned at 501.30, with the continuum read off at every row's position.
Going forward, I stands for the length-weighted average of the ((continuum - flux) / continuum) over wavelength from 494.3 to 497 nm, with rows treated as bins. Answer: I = -0.10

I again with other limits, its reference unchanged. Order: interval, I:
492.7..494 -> -0.01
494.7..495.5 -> -0.13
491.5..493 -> 0.01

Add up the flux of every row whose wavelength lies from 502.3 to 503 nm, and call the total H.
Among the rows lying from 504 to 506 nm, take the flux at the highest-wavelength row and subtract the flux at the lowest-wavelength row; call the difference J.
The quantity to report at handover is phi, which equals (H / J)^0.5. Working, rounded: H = 26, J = 2.25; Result 3.4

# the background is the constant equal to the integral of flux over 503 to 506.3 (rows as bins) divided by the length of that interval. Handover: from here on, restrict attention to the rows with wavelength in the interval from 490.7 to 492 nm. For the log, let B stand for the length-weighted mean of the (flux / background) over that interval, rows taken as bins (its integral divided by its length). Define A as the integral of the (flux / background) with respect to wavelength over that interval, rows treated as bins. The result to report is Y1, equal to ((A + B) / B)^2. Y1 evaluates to 5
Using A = 1.4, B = 1.04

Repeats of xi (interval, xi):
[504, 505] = -0.275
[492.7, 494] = -0.282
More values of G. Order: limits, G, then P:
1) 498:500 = 2.60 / 13.5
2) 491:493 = 2.61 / 13.6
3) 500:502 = 2.62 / 13.7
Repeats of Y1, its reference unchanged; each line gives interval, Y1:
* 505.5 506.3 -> 3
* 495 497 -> 9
